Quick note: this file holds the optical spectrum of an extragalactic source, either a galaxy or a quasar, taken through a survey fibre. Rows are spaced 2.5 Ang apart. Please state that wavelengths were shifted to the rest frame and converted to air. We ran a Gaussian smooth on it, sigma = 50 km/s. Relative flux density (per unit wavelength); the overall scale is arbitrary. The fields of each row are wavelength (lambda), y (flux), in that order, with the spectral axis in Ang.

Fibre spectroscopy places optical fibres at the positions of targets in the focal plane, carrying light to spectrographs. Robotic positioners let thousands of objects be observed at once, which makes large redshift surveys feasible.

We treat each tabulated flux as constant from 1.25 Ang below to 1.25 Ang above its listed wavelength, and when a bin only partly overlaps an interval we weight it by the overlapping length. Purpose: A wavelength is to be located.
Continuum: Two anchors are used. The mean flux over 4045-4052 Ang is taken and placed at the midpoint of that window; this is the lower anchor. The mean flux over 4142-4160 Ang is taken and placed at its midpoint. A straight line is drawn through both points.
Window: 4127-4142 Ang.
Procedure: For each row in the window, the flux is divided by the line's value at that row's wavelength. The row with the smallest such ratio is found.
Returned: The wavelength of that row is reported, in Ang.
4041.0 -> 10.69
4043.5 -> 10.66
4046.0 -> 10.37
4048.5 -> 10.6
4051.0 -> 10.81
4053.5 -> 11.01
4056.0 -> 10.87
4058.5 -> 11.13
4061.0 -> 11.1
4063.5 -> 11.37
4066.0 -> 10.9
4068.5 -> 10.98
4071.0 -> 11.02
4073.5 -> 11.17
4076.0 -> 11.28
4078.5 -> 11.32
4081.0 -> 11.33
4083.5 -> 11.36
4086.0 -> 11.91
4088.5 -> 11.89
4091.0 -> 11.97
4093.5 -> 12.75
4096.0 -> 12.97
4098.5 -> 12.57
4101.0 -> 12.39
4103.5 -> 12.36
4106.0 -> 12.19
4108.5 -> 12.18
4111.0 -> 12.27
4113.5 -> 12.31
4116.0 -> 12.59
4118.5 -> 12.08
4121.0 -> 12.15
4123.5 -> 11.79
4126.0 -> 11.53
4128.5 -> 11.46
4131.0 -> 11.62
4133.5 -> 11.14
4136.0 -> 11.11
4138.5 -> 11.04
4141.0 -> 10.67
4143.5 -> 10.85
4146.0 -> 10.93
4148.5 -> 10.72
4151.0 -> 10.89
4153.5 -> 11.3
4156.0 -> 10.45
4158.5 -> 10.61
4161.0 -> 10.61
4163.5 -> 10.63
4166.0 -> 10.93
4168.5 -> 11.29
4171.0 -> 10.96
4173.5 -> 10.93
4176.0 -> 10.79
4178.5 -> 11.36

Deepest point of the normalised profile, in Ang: 4141.0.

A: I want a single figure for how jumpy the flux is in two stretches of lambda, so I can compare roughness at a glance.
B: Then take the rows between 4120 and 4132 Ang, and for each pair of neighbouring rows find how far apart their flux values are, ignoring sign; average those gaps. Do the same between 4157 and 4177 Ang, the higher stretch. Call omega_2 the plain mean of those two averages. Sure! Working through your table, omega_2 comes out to 0.191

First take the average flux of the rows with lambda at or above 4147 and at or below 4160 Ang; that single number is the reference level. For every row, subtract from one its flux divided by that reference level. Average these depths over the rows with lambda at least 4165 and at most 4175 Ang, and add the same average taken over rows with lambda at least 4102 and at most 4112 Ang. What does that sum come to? -0.16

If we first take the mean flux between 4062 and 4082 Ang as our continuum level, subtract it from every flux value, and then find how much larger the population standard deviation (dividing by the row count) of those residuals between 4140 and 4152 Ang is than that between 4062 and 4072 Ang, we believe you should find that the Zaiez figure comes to -0.08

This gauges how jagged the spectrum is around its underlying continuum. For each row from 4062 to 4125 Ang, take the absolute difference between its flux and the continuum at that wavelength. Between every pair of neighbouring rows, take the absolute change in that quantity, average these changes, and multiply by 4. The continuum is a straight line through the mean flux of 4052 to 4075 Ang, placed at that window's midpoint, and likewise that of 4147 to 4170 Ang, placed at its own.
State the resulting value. 0.73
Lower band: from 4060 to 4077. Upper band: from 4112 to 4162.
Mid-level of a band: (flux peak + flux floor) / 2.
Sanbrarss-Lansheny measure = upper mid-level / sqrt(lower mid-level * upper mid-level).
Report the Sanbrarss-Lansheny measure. 1.02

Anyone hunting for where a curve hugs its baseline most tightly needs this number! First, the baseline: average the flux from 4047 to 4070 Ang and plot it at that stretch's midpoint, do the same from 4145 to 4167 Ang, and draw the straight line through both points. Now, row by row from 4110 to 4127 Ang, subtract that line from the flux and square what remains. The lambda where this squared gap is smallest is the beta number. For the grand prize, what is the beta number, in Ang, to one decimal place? 4126.0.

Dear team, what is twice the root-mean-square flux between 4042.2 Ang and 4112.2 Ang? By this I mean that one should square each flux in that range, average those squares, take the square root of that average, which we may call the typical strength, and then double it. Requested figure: 23.1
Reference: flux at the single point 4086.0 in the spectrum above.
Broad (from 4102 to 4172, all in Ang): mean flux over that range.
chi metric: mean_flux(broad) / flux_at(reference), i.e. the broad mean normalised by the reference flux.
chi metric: 0.96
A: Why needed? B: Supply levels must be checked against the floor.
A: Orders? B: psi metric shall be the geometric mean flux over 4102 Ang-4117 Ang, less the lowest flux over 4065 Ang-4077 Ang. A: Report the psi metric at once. 1.4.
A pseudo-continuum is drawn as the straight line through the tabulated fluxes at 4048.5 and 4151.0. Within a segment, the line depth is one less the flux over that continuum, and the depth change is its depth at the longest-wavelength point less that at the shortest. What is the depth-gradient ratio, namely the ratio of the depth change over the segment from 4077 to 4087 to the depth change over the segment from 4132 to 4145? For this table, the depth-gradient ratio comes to -1.8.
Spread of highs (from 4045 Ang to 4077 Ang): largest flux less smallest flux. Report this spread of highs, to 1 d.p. 1.0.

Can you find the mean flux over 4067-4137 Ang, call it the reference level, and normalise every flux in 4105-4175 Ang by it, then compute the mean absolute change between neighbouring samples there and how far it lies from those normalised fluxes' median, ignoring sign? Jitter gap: 0.92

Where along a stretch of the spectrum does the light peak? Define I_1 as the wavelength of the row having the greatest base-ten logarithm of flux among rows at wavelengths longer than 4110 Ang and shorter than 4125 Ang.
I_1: 4116.0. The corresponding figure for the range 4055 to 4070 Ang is 4063.5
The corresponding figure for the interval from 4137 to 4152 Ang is 4138.5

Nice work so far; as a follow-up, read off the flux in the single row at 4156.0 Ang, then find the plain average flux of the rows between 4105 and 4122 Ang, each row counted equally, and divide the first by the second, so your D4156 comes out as 0.85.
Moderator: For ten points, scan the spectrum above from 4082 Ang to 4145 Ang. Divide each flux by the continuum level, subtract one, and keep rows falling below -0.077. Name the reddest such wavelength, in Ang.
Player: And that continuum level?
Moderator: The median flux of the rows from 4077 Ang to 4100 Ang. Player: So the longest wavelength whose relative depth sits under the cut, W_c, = 4143.5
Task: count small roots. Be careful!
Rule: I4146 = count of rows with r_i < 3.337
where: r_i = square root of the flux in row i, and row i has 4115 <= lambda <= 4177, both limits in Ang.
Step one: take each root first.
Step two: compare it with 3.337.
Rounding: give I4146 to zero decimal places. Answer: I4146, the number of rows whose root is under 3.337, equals 15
